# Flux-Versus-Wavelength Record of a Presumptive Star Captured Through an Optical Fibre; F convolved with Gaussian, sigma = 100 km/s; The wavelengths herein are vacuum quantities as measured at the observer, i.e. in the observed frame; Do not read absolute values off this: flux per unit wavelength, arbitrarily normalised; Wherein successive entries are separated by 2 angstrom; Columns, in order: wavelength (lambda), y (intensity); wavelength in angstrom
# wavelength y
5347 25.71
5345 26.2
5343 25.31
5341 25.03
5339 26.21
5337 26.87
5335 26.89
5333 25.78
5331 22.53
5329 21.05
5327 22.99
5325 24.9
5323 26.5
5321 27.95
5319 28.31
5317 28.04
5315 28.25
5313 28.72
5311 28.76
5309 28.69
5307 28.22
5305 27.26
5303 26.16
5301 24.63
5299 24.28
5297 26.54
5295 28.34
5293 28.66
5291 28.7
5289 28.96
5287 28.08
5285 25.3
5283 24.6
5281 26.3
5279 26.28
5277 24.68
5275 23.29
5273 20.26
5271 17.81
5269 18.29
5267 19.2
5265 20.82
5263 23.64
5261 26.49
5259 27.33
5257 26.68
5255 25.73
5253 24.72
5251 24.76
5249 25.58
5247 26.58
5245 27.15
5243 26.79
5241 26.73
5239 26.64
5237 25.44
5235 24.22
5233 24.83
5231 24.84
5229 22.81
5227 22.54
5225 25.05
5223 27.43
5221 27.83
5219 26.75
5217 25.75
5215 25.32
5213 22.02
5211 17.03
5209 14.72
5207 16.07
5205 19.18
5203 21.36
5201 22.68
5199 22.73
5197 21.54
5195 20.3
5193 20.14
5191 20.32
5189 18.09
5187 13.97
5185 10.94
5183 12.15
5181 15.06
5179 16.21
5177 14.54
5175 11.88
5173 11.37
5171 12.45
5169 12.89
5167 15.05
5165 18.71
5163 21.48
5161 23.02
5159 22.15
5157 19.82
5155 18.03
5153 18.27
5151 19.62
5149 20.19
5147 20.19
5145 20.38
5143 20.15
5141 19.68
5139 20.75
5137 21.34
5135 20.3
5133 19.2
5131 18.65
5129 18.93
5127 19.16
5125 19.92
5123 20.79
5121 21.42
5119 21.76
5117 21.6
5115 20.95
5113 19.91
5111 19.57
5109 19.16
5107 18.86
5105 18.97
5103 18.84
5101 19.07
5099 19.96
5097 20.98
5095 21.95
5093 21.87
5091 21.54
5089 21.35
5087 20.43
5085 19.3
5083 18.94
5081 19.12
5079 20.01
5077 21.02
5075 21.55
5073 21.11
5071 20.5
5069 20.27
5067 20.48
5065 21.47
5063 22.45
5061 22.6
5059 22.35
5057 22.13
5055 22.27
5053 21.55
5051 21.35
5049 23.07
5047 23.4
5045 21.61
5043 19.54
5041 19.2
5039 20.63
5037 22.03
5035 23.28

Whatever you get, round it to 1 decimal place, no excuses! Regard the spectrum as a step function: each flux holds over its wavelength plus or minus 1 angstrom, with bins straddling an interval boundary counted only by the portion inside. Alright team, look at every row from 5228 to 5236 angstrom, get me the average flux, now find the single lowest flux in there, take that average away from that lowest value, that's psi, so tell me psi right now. -1.4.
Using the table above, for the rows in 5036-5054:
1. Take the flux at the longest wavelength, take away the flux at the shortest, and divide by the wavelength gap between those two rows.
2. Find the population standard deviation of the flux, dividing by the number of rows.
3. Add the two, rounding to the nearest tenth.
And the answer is 1.3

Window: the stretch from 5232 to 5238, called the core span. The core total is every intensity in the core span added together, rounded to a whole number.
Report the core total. 74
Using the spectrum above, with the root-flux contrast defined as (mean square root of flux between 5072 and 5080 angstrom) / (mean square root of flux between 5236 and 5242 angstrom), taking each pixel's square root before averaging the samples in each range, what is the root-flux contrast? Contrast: 0.89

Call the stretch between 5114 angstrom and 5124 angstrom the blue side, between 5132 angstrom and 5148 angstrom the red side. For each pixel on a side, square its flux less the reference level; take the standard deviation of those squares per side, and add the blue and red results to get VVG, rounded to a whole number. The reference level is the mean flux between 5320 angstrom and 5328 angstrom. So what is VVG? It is 10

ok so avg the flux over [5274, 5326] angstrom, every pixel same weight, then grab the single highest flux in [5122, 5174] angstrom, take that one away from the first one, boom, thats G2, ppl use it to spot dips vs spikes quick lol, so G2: 3.9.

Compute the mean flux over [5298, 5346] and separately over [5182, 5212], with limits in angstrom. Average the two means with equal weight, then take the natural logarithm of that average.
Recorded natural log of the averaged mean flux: 3.10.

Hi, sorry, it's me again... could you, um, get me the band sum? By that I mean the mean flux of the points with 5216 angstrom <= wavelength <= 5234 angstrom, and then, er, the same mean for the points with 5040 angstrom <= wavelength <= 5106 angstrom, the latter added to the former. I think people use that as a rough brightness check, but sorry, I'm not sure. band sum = 46.2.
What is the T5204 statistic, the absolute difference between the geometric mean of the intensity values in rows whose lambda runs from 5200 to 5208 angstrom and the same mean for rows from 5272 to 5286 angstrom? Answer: 4.6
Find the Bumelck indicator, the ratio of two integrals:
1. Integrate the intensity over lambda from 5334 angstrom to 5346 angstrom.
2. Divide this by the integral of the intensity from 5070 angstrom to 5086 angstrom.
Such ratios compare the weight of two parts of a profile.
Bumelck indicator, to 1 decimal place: 1.0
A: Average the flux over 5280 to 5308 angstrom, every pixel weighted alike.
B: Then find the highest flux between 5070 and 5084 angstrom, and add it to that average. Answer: 48.4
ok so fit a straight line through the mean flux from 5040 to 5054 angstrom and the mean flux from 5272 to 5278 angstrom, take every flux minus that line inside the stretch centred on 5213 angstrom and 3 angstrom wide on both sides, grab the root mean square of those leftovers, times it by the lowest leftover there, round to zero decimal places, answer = -19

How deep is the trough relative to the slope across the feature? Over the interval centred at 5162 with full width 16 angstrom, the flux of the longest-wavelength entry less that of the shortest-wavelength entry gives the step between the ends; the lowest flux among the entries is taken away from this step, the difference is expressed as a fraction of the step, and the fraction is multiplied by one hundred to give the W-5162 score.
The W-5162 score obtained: 351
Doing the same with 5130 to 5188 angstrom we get 334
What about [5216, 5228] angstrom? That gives 802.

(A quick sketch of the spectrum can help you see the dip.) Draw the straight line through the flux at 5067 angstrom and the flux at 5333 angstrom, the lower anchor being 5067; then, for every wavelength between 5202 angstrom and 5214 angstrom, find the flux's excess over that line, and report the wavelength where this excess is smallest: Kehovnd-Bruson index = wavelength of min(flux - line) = 5209 angstrom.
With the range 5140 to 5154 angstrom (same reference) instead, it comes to 5153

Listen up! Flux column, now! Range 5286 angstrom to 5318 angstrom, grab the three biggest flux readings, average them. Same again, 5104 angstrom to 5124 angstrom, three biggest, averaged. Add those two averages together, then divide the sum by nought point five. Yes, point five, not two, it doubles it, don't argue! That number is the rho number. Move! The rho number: 101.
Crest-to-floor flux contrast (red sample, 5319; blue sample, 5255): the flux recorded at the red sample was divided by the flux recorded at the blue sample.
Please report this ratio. 1.10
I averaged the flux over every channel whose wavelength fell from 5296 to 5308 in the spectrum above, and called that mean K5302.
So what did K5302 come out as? 26.2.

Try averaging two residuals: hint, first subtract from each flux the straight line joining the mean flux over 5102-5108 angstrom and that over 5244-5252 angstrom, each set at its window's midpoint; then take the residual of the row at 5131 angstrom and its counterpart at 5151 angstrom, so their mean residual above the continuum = -1.5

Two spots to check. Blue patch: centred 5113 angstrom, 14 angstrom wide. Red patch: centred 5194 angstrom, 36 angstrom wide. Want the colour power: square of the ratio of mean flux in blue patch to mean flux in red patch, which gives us 1.32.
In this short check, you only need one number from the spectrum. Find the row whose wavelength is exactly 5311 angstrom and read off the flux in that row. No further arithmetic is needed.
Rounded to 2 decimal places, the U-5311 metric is 28.76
